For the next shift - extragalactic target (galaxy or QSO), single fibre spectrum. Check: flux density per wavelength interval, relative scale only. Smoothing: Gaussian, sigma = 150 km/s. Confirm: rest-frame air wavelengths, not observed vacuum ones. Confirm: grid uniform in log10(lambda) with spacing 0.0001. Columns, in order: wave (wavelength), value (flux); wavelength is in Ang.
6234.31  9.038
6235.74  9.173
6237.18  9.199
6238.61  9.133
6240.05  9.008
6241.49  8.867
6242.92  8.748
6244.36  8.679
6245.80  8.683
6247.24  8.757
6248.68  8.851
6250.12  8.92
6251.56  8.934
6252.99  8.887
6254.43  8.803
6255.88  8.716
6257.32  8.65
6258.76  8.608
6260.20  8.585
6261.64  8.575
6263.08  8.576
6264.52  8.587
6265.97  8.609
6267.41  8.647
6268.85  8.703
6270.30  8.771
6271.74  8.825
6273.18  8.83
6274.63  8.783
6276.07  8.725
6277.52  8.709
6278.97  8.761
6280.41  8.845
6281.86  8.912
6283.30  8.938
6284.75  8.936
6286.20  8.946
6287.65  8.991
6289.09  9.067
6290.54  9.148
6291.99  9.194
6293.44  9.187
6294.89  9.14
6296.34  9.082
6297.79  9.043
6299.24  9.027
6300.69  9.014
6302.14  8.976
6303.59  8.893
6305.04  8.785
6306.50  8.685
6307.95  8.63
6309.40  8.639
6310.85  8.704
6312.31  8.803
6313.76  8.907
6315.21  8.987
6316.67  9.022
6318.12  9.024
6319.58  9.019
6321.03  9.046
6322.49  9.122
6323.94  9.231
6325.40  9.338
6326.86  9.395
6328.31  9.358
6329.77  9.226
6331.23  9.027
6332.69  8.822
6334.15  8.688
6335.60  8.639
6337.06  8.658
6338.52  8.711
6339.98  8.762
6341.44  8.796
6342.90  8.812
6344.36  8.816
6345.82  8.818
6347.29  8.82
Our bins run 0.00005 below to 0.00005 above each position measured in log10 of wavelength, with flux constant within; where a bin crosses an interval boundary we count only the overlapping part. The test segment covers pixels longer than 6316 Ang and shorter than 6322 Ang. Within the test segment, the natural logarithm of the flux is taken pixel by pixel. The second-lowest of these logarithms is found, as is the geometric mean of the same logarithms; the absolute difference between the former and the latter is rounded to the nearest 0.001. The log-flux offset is 0.001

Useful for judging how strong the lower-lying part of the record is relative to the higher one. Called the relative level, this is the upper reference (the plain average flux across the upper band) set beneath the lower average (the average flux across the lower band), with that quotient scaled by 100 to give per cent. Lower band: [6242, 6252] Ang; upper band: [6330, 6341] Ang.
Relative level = 100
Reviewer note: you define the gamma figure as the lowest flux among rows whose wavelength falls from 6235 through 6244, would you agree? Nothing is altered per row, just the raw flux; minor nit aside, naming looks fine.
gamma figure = 8.748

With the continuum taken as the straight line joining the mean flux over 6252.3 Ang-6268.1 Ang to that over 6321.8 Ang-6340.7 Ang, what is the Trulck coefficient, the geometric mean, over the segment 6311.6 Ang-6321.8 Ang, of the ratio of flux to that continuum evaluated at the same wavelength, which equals 1.00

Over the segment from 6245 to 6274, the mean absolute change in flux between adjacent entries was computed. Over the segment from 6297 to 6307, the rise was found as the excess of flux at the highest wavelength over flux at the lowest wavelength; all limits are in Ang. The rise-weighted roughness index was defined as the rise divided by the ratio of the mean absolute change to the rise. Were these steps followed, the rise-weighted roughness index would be 2.8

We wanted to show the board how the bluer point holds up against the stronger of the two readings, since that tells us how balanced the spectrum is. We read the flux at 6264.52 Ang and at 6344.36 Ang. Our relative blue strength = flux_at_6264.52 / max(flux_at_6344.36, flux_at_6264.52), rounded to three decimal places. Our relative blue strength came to 0.974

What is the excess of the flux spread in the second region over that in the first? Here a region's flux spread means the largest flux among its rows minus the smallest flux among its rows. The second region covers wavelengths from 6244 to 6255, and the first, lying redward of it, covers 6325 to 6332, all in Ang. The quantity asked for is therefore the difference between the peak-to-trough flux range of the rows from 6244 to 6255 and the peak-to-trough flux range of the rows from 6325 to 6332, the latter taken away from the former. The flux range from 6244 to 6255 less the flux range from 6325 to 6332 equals -0.11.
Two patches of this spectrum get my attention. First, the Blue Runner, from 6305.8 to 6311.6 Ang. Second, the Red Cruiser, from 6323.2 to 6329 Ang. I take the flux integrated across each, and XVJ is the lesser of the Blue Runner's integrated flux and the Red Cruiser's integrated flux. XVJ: 50.3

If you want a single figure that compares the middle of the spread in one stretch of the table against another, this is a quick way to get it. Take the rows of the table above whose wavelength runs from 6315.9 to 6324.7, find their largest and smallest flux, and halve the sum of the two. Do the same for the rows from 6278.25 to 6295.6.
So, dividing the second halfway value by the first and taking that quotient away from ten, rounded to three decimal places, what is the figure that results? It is 9.016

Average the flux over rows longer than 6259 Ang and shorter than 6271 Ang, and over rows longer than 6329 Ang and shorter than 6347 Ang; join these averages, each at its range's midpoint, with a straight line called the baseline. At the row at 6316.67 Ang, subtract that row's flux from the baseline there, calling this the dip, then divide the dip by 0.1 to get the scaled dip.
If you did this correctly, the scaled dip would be -2.6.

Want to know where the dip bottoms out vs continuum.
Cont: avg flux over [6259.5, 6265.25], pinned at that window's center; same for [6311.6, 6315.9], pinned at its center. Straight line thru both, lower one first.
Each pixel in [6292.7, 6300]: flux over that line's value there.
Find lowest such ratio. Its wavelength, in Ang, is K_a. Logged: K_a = 6299.24 Ang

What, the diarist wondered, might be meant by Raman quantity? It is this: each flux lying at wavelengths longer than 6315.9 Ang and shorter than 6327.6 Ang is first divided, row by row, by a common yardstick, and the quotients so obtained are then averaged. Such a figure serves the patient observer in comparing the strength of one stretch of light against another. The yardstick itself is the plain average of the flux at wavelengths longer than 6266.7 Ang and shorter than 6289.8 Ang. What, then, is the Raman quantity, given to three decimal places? 1.035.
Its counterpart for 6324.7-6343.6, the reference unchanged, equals 1.012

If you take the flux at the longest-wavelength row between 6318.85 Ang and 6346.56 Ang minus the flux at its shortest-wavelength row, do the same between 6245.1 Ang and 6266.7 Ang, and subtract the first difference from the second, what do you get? 0.13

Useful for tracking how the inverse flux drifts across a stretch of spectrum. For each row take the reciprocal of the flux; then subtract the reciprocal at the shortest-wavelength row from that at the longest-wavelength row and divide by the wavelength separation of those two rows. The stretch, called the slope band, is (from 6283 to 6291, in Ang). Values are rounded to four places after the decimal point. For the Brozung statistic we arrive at -0.0004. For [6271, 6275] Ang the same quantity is 0.0002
